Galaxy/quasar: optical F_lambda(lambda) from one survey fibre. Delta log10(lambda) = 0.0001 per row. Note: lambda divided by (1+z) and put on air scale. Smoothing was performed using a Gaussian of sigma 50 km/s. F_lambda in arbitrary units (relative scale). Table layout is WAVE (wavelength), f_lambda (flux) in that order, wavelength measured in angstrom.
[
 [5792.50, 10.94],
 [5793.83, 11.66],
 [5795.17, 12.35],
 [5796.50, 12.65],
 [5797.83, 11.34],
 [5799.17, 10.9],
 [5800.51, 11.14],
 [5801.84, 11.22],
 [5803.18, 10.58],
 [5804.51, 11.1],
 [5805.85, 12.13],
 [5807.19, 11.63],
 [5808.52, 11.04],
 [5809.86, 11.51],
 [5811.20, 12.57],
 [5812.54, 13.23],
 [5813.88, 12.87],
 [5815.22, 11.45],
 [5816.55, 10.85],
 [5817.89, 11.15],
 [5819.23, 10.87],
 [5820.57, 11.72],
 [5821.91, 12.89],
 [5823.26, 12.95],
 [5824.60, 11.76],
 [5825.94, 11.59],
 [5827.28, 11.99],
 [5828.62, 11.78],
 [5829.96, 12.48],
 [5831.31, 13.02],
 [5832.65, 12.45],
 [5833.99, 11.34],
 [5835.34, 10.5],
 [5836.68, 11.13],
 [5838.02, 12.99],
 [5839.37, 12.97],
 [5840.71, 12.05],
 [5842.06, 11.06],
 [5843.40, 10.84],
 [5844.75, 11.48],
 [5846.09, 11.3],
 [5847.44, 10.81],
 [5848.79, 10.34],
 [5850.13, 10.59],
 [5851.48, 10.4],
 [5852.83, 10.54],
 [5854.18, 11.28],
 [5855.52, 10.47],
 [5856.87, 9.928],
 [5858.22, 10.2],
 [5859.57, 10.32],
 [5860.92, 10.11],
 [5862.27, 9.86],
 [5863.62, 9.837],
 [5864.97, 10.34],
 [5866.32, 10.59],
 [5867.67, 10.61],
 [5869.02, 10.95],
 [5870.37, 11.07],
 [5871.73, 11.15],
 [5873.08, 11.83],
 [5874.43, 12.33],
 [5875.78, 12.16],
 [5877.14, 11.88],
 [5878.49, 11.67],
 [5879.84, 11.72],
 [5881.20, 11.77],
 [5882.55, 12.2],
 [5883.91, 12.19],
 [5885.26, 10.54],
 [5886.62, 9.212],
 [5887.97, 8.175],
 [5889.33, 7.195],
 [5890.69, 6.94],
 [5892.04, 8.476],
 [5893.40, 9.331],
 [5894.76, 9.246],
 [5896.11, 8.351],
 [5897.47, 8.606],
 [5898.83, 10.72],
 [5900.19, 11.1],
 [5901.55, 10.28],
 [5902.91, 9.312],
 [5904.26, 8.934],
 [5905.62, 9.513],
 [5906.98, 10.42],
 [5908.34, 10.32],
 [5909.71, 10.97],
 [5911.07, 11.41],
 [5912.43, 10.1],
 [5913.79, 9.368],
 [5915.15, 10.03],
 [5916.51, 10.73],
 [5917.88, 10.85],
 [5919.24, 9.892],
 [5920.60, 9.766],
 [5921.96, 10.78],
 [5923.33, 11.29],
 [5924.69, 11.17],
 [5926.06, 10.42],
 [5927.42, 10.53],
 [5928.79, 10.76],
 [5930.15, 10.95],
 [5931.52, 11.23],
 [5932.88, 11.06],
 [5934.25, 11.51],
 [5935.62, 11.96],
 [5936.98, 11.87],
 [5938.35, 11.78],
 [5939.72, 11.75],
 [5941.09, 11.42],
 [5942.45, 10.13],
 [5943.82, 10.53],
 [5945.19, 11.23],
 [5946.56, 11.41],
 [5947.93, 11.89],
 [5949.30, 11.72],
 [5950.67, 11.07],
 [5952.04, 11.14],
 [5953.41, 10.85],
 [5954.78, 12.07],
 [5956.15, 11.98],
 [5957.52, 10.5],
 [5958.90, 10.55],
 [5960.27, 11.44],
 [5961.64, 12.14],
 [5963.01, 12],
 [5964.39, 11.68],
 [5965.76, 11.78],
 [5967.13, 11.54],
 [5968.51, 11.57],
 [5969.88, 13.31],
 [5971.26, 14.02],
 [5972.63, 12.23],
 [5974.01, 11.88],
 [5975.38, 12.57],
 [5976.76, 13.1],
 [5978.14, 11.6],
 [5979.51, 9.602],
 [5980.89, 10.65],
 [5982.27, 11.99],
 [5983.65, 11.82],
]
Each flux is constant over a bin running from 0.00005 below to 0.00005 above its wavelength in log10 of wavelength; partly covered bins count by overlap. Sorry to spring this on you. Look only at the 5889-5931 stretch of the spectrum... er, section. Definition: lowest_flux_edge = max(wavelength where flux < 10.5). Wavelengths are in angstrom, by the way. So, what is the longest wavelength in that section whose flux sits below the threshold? 5926.06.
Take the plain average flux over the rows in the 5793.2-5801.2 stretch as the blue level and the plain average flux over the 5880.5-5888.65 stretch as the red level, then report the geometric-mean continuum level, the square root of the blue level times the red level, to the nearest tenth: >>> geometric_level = 11.2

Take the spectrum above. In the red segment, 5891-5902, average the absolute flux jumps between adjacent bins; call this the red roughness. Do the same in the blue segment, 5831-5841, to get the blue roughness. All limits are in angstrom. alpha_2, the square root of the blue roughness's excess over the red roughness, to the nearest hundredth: 0.28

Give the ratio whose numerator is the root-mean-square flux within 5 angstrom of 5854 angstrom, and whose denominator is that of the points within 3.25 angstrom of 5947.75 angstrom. 0.92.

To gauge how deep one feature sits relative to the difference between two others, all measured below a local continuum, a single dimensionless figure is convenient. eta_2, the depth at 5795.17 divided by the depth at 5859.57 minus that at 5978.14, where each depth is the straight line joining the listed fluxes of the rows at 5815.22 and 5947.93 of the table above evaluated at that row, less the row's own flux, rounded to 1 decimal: -1.1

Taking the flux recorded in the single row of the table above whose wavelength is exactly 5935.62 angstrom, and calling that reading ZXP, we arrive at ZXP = 11.96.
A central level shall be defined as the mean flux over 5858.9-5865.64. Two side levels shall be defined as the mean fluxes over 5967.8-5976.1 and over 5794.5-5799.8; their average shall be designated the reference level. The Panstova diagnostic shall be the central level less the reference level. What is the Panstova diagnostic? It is -2.1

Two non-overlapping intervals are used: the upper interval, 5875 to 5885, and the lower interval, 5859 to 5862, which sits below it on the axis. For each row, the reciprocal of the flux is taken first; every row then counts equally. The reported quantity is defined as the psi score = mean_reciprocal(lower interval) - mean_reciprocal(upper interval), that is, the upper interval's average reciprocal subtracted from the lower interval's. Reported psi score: 0.014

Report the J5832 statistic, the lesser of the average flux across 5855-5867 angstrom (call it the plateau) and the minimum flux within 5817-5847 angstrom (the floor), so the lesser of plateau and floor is 10.2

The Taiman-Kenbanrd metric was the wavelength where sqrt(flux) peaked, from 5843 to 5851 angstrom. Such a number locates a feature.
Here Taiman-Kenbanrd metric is 5844.75 angstrom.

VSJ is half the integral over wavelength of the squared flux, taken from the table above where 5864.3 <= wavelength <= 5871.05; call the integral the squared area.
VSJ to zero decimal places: 388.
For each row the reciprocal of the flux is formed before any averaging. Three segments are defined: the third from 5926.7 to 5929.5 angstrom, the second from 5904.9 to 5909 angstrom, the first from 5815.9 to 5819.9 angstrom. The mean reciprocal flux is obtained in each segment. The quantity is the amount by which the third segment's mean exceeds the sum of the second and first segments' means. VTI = -0.097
